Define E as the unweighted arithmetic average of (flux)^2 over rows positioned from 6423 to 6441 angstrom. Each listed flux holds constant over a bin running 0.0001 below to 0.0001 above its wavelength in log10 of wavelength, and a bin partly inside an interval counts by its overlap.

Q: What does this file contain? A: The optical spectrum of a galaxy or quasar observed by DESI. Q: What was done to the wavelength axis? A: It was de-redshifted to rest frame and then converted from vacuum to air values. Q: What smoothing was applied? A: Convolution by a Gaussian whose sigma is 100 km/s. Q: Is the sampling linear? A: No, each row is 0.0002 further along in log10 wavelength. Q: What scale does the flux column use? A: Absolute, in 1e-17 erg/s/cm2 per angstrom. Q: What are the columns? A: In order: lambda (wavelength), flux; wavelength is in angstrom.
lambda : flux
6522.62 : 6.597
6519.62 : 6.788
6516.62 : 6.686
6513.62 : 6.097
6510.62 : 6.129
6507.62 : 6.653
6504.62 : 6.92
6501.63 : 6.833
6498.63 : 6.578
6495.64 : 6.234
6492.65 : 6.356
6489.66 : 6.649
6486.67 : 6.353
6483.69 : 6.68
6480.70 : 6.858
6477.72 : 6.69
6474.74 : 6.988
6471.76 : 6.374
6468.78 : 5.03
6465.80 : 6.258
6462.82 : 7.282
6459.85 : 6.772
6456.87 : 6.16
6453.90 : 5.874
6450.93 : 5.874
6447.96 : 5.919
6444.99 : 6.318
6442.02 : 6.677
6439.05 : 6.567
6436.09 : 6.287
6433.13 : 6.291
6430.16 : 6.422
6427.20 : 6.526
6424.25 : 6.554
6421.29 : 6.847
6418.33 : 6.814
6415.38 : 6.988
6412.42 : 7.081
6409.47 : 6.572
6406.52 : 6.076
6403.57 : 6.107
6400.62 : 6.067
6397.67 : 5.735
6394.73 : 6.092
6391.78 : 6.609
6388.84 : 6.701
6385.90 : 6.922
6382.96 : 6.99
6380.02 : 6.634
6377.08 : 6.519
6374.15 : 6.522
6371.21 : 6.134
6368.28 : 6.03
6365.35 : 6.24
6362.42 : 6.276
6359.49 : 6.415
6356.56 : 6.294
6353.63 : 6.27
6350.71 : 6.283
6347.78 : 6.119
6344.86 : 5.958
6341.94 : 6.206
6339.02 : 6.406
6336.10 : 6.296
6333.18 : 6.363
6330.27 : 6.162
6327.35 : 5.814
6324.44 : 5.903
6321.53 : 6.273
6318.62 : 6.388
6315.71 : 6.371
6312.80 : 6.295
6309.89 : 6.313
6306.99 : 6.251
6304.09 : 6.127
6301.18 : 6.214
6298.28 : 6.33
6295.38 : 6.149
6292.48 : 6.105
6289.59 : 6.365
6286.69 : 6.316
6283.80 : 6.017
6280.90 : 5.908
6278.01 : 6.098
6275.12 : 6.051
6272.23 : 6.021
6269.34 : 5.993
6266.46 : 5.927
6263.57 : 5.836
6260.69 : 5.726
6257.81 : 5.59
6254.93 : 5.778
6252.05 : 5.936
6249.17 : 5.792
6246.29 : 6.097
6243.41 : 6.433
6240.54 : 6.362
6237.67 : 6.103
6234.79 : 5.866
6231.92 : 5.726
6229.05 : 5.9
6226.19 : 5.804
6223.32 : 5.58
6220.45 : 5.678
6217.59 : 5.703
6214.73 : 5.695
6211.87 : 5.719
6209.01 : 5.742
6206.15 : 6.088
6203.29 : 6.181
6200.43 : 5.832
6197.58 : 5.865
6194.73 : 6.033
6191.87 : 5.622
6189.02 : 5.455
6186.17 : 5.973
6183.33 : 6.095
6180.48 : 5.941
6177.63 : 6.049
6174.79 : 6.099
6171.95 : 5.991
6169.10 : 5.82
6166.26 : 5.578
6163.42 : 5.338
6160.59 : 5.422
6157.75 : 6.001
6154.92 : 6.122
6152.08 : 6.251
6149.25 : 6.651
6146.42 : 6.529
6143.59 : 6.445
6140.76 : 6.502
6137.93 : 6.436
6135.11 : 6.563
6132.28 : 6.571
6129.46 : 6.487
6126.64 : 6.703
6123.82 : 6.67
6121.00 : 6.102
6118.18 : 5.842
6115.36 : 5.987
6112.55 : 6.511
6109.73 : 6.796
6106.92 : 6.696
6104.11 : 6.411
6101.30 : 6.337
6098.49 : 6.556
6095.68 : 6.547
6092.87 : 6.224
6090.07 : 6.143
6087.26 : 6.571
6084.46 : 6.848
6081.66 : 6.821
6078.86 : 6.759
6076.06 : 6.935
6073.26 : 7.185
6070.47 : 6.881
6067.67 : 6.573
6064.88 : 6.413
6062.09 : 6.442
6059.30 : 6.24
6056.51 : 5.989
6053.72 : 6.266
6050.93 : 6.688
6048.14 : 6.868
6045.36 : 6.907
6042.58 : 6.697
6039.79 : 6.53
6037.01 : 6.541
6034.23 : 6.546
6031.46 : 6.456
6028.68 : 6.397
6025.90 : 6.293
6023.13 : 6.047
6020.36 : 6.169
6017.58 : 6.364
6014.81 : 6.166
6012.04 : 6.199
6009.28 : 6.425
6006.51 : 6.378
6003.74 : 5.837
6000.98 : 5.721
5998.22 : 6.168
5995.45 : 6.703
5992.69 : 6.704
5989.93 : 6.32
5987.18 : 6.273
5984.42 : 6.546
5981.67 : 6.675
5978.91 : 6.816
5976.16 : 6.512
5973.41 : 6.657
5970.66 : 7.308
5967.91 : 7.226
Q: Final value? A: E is 41.5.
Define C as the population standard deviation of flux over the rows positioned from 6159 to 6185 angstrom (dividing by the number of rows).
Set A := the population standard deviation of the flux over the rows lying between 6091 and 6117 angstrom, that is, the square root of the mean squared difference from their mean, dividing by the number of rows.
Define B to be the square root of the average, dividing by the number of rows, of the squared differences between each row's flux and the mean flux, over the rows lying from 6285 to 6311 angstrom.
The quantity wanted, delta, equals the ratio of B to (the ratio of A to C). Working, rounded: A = 0.232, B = 0.09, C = 0.279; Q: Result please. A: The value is 0.11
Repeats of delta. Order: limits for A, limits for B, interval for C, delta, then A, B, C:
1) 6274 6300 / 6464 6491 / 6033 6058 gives 1.00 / 0.148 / 0.54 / 0.272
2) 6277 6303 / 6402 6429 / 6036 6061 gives 0.67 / 0.145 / 0.34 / 0.290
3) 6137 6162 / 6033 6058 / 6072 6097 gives 0.24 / 0.355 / 0.27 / 0.316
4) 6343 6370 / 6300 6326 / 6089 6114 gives 0.21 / 0.136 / 0.14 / 0.200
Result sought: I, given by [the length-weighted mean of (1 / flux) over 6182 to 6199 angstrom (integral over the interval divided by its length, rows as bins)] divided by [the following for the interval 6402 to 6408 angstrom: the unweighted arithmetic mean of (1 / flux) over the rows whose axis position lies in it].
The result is 1.05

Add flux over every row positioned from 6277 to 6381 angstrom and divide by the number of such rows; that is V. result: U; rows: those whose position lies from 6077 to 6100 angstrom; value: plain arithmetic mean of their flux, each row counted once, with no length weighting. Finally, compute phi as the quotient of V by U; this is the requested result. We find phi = 0.95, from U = 6.6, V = 6.2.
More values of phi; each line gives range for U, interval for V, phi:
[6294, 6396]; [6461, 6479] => 1.02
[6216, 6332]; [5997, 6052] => 1.06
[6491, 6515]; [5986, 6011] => 0.97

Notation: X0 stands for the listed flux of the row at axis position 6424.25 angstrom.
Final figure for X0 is 6.554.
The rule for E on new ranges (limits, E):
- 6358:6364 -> 40.3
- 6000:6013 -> 37.4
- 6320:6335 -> 37.3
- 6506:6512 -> 40.9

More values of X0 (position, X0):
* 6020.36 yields 6.169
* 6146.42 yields 6.529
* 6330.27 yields 6.162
